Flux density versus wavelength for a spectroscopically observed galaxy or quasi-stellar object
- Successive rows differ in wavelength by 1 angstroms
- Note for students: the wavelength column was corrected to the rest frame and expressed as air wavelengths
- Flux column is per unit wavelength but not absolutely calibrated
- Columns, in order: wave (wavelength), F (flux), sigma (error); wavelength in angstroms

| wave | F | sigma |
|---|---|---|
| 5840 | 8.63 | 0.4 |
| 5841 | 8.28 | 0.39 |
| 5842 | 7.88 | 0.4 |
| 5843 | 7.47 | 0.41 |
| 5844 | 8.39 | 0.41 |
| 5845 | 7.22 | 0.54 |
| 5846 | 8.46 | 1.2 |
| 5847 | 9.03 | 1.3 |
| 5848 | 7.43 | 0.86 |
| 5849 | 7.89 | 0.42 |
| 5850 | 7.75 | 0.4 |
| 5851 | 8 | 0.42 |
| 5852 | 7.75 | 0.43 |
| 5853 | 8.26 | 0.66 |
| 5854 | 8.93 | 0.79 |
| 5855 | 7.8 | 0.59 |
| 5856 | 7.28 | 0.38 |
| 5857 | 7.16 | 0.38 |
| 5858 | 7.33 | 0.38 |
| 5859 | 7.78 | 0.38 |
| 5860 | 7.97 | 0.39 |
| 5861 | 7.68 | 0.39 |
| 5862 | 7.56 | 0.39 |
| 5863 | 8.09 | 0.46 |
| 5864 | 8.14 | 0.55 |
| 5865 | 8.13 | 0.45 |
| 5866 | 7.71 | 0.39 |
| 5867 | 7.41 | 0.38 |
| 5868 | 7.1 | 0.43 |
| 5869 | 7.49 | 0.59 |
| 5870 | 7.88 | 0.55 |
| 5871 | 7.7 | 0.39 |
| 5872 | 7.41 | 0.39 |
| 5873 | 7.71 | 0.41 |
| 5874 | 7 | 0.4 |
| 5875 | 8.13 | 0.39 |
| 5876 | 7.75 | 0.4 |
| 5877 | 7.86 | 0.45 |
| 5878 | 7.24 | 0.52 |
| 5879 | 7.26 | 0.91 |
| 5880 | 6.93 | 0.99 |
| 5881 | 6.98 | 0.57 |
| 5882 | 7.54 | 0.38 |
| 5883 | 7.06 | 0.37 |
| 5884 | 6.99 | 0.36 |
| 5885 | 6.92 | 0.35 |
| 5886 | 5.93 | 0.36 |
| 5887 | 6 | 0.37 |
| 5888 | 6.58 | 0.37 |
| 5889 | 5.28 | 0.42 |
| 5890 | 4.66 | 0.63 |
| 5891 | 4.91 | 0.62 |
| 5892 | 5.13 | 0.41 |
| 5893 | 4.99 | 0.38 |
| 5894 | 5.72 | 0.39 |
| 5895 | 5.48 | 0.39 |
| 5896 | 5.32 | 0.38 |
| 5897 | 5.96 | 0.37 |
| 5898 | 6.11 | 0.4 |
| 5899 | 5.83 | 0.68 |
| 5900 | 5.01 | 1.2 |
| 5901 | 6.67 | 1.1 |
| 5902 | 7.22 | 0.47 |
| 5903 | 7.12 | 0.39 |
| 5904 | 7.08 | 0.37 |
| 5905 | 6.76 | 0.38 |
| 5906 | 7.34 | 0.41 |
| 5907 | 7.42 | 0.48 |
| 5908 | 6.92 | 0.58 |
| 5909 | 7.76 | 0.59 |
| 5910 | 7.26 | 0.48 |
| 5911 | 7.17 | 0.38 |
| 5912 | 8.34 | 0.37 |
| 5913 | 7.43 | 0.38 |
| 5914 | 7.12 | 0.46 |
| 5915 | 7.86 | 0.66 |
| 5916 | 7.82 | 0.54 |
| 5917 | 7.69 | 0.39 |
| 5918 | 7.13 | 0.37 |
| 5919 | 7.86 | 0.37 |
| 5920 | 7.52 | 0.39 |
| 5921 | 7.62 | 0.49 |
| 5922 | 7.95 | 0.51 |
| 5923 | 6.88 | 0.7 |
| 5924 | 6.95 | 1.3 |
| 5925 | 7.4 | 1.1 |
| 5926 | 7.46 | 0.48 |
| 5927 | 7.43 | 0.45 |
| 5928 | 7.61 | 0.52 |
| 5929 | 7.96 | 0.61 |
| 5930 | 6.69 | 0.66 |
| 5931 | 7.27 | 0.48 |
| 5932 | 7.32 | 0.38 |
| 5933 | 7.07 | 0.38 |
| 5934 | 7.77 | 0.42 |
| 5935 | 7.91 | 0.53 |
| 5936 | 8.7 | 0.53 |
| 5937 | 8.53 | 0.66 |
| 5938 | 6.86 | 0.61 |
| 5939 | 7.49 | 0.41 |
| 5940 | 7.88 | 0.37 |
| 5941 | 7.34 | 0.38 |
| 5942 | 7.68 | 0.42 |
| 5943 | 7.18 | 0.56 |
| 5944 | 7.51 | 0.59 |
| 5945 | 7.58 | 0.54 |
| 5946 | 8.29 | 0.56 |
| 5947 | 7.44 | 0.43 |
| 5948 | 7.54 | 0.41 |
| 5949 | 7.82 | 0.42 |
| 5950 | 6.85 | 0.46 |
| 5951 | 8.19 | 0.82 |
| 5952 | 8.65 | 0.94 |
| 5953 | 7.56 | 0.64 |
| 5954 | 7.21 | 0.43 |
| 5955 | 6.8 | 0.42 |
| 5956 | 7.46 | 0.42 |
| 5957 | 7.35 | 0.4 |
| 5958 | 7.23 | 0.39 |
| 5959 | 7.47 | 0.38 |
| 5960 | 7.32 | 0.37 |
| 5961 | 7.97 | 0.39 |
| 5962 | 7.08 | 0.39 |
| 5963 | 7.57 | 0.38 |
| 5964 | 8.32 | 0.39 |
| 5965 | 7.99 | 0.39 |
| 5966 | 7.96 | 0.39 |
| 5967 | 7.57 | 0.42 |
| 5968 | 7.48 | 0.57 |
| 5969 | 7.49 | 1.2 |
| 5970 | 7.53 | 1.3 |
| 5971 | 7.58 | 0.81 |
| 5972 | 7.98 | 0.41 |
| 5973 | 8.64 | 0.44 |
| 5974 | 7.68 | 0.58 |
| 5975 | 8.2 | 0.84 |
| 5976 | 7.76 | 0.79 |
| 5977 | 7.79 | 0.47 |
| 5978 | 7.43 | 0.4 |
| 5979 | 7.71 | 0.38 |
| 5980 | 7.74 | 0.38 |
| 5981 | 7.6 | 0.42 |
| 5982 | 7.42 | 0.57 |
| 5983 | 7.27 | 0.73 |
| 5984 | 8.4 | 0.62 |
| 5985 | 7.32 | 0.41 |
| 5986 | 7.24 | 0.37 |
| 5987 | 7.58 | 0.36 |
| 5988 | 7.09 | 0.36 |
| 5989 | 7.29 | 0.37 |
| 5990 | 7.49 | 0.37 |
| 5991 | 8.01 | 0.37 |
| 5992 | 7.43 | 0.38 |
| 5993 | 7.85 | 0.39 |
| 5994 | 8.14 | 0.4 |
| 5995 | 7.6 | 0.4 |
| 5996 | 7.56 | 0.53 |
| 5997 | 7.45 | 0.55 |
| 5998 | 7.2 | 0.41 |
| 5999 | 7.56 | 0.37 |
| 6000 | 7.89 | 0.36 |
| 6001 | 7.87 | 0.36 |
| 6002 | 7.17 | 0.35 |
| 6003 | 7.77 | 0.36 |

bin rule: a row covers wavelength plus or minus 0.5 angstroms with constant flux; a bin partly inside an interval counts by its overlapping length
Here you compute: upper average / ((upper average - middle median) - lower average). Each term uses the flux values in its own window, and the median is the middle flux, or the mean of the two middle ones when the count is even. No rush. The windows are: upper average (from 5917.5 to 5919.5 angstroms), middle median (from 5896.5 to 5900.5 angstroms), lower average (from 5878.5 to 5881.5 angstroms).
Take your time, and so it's -1.37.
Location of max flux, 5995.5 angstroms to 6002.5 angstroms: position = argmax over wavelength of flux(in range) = 6000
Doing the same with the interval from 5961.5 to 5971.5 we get 5964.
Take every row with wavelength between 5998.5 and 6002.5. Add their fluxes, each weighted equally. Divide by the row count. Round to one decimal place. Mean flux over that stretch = 7.6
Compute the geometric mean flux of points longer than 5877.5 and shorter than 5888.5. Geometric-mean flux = 6.8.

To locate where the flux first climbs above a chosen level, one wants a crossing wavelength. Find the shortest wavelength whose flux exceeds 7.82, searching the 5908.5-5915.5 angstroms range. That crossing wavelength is 5912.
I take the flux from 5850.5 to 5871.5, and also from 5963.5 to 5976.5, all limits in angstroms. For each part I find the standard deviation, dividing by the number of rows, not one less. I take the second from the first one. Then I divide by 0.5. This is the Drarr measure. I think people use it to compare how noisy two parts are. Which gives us 0.13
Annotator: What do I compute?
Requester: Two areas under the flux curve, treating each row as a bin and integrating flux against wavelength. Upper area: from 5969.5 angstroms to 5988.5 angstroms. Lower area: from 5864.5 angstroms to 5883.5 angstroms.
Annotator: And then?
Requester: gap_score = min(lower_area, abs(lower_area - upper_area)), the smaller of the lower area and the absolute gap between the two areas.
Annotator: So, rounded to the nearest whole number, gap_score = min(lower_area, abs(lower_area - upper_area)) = 4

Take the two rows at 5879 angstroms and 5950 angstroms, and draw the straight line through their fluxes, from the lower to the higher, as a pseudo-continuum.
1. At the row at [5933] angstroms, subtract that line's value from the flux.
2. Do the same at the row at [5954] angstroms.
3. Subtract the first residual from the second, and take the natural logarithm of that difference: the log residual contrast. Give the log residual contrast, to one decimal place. -1.3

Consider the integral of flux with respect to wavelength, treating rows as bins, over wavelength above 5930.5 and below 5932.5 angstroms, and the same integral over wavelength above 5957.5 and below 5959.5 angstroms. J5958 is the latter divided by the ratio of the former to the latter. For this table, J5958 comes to 15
